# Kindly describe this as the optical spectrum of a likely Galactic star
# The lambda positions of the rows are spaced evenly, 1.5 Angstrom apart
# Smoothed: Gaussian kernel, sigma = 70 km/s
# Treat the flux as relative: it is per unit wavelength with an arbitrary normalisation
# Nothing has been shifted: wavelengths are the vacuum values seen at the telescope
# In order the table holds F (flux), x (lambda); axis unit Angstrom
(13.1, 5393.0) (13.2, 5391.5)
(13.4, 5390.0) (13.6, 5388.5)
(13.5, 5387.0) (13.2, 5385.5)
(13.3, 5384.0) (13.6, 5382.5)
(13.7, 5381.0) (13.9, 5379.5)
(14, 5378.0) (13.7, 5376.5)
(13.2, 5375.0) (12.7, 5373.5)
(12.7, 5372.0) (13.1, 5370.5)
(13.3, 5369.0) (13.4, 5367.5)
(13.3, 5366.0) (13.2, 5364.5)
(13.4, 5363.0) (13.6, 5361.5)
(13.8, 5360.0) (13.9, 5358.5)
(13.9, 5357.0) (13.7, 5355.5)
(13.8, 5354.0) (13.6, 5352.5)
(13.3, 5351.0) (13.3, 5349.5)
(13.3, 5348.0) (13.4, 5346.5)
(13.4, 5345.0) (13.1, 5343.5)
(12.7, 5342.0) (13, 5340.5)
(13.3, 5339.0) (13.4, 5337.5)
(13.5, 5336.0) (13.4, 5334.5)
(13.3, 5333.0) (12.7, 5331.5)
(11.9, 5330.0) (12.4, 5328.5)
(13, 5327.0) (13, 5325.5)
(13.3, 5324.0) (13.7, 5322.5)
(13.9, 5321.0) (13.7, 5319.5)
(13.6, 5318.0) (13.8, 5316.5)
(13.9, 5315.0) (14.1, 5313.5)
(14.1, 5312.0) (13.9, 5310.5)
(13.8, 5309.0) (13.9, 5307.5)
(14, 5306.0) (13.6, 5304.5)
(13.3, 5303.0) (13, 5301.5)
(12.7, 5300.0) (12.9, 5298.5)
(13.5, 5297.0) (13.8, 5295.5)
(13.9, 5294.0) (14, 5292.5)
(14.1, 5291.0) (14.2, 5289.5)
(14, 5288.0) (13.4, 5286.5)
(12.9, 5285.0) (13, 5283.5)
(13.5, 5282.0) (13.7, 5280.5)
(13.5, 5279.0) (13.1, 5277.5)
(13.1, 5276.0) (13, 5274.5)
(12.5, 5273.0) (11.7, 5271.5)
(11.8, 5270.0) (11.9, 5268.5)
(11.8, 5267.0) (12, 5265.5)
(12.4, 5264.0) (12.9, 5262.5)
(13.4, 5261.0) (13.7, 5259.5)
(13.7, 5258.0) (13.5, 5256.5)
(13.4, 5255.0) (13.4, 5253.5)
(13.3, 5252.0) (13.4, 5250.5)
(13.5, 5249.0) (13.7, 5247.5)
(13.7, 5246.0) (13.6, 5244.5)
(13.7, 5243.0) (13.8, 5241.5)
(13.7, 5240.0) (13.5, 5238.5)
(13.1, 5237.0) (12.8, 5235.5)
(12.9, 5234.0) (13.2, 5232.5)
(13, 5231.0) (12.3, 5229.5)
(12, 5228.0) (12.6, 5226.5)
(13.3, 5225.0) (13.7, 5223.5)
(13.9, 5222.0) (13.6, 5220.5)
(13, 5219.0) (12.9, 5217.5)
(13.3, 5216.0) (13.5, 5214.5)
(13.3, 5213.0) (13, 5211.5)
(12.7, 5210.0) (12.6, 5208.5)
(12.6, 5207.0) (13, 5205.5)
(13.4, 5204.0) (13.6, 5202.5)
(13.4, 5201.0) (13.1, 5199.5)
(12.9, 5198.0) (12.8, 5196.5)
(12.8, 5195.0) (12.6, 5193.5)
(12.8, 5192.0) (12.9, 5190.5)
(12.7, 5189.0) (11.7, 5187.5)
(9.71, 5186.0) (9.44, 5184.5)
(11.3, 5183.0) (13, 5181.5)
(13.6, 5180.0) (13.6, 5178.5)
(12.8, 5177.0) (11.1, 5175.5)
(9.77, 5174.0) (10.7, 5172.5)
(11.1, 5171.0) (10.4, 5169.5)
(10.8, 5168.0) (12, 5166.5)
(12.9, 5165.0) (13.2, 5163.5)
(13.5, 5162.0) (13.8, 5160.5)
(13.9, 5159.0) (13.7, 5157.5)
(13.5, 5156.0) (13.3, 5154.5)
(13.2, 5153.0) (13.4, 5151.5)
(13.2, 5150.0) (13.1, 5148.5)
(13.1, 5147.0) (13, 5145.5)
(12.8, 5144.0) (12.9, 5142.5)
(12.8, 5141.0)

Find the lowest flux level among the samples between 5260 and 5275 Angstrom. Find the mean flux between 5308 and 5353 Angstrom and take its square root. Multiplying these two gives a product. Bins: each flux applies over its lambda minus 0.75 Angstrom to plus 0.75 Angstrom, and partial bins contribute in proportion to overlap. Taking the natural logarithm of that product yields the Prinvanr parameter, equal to 3.76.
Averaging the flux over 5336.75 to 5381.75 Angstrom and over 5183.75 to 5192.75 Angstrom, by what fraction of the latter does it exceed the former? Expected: -0.161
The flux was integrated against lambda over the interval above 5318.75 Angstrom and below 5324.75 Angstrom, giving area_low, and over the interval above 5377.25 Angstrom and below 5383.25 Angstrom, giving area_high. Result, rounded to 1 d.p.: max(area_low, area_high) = 82.8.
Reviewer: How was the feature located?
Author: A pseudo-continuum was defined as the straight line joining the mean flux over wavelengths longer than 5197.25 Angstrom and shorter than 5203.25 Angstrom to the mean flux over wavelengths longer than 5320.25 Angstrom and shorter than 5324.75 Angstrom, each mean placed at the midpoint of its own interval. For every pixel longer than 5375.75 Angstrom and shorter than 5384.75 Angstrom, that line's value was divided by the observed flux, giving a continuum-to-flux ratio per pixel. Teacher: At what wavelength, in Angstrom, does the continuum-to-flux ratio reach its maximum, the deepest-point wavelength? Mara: 5384.0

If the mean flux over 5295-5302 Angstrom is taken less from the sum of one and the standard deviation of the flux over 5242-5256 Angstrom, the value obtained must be -12.0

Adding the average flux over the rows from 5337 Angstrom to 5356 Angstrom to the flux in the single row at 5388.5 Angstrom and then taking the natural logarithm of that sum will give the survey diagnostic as 3.293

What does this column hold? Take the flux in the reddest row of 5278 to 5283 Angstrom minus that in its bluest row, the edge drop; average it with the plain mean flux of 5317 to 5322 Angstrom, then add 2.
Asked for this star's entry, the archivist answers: 8.87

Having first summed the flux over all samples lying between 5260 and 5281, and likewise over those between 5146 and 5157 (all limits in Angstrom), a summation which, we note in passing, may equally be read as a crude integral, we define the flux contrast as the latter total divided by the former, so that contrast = 0.52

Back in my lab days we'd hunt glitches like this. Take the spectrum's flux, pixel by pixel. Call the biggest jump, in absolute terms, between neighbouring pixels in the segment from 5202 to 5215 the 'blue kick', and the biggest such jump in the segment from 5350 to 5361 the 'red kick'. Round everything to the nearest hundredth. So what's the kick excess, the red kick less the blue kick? -0.10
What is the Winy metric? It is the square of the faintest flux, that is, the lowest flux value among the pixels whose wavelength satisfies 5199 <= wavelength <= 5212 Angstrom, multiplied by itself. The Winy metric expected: 159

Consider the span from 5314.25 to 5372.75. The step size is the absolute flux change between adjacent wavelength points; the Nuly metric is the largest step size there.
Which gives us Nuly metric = 0.800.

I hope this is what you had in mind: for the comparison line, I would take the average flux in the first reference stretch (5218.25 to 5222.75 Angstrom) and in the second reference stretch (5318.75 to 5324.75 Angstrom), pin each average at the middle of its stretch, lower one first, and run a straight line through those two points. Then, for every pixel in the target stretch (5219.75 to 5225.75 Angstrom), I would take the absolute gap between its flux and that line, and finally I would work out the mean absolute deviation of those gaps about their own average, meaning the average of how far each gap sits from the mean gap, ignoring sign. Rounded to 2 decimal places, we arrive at 0.09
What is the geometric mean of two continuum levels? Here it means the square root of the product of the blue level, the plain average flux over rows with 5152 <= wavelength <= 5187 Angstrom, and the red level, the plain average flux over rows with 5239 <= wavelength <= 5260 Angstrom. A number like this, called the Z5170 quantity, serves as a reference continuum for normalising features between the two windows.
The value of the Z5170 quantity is 12.9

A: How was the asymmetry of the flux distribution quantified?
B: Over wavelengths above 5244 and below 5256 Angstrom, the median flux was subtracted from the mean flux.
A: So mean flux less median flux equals 0.05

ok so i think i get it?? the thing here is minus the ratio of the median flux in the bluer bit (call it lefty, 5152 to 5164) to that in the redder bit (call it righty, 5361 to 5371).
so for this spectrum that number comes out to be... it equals -1.02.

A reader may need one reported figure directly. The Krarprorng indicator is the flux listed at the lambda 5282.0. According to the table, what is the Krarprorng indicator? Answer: 13.5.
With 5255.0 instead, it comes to 13.4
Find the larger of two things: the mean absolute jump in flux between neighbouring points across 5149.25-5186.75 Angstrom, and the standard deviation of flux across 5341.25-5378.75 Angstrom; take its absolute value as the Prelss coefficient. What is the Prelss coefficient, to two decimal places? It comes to 0.62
